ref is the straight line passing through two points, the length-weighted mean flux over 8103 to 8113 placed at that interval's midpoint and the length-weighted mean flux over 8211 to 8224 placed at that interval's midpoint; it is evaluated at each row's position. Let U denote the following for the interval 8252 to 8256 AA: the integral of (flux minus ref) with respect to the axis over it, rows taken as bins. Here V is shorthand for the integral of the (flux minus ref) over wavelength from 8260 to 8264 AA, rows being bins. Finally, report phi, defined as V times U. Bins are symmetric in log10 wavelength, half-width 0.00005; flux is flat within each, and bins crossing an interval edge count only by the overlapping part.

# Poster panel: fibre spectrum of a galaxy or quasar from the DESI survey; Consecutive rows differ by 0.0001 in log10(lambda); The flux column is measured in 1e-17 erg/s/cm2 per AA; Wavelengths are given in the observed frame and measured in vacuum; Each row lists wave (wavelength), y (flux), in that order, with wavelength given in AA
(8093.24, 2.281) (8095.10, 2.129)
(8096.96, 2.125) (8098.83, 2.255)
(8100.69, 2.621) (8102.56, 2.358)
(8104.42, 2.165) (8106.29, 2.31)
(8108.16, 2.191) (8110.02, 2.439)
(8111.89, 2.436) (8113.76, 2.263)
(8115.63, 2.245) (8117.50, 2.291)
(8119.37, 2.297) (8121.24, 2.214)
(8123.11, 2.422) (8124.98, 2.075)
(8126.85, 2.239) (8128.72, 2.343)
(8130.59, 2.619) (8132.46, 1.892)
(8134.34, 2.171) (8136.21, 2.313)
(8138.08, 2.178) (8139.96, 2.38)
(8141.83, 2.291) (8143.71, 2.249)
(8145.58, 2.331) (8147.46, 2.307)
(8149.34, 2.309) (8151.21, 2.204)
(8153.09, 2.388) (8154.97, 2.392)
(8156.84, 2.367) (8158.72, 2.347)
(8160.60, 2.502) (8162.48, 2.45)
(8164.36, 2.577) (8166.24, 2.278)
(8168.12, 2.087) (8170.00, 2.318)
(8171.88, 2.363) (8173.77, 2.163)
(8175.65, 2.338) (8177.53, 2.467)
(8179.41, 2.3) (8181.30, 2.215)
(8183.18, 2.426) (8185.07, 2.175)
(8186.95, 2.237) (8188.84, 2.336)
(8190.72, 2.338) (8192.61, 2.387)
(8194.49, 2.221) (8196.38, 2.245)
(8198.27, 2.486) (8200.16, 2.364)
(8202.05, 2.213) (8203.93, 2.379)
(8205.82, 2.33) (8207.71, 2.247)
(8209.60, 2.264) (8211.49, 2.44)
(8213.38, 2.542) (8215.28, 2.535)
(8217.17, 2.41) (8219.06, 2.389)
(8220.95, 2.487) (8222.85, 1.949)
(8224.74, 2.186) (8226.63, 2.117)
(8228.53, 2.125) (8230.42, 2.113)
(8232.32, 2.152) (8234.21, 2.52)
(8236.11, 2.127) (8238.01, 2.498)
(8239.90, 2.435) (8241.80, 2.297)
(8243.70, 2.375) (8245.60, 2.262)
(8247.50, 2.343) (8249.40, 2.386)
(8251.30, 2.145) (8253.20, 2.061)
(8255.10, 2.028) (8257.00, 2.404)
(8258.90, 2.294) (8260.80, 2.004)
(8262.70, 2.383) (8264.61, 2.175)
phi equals 1.27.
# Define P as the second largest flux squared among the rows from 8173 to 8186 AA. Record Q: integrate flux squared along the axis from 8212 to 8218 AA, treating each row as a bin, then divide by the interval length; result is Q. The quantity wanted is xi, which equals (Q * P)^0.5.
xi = 6.0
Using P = 5.9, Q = 6.21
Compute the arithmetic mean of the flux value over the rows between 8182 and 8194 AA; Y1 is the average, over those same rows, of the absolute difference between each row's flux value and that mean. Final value 0.07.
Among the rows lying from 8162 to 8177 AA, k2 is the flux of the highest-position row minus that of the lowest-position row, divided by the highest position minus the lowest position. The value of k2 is -0.009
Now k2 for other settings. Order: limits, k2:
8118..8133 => -0.031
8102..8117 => -0.009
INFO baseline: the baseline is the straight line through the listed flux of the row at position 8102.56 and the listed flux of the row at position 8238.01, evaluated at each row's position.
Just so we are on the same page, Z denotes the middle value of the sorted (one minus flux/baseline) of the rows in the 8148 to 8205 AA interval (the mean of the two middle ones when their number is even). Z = 0.0399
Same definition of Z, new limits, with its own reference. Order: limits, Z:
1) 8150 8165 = 0.0088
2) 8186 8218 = 0.0454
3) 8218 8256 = 0.1087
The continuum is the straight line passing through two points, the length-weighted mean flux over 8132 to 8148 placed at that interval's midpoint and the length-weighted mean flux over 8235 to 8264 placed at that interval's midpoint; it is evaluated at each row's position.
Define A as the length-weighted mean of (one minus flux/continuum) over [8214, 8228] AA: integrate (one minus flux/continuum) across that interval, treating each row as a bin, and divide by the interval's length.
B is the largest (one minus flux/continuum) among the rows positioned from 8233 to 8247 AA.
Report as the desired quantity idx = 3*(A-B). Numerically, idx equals -0.23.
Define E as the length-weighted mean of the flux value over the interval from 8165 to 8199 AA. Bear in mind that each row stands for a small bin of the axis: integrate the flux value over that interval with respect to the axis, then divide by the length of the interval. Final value 2.30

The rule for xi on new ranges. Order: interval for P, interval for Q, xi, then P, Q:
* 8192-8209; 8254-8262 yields 5.2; 5.7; 4.81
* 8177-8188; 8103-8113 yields 5.6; 5.9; 5.35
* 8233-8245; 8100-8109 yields 5.8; 6.2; 5.42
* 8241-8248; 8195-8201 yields 5.5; 5.5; 5.55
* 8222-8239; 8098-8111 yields 5.8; 6.2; 5.48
